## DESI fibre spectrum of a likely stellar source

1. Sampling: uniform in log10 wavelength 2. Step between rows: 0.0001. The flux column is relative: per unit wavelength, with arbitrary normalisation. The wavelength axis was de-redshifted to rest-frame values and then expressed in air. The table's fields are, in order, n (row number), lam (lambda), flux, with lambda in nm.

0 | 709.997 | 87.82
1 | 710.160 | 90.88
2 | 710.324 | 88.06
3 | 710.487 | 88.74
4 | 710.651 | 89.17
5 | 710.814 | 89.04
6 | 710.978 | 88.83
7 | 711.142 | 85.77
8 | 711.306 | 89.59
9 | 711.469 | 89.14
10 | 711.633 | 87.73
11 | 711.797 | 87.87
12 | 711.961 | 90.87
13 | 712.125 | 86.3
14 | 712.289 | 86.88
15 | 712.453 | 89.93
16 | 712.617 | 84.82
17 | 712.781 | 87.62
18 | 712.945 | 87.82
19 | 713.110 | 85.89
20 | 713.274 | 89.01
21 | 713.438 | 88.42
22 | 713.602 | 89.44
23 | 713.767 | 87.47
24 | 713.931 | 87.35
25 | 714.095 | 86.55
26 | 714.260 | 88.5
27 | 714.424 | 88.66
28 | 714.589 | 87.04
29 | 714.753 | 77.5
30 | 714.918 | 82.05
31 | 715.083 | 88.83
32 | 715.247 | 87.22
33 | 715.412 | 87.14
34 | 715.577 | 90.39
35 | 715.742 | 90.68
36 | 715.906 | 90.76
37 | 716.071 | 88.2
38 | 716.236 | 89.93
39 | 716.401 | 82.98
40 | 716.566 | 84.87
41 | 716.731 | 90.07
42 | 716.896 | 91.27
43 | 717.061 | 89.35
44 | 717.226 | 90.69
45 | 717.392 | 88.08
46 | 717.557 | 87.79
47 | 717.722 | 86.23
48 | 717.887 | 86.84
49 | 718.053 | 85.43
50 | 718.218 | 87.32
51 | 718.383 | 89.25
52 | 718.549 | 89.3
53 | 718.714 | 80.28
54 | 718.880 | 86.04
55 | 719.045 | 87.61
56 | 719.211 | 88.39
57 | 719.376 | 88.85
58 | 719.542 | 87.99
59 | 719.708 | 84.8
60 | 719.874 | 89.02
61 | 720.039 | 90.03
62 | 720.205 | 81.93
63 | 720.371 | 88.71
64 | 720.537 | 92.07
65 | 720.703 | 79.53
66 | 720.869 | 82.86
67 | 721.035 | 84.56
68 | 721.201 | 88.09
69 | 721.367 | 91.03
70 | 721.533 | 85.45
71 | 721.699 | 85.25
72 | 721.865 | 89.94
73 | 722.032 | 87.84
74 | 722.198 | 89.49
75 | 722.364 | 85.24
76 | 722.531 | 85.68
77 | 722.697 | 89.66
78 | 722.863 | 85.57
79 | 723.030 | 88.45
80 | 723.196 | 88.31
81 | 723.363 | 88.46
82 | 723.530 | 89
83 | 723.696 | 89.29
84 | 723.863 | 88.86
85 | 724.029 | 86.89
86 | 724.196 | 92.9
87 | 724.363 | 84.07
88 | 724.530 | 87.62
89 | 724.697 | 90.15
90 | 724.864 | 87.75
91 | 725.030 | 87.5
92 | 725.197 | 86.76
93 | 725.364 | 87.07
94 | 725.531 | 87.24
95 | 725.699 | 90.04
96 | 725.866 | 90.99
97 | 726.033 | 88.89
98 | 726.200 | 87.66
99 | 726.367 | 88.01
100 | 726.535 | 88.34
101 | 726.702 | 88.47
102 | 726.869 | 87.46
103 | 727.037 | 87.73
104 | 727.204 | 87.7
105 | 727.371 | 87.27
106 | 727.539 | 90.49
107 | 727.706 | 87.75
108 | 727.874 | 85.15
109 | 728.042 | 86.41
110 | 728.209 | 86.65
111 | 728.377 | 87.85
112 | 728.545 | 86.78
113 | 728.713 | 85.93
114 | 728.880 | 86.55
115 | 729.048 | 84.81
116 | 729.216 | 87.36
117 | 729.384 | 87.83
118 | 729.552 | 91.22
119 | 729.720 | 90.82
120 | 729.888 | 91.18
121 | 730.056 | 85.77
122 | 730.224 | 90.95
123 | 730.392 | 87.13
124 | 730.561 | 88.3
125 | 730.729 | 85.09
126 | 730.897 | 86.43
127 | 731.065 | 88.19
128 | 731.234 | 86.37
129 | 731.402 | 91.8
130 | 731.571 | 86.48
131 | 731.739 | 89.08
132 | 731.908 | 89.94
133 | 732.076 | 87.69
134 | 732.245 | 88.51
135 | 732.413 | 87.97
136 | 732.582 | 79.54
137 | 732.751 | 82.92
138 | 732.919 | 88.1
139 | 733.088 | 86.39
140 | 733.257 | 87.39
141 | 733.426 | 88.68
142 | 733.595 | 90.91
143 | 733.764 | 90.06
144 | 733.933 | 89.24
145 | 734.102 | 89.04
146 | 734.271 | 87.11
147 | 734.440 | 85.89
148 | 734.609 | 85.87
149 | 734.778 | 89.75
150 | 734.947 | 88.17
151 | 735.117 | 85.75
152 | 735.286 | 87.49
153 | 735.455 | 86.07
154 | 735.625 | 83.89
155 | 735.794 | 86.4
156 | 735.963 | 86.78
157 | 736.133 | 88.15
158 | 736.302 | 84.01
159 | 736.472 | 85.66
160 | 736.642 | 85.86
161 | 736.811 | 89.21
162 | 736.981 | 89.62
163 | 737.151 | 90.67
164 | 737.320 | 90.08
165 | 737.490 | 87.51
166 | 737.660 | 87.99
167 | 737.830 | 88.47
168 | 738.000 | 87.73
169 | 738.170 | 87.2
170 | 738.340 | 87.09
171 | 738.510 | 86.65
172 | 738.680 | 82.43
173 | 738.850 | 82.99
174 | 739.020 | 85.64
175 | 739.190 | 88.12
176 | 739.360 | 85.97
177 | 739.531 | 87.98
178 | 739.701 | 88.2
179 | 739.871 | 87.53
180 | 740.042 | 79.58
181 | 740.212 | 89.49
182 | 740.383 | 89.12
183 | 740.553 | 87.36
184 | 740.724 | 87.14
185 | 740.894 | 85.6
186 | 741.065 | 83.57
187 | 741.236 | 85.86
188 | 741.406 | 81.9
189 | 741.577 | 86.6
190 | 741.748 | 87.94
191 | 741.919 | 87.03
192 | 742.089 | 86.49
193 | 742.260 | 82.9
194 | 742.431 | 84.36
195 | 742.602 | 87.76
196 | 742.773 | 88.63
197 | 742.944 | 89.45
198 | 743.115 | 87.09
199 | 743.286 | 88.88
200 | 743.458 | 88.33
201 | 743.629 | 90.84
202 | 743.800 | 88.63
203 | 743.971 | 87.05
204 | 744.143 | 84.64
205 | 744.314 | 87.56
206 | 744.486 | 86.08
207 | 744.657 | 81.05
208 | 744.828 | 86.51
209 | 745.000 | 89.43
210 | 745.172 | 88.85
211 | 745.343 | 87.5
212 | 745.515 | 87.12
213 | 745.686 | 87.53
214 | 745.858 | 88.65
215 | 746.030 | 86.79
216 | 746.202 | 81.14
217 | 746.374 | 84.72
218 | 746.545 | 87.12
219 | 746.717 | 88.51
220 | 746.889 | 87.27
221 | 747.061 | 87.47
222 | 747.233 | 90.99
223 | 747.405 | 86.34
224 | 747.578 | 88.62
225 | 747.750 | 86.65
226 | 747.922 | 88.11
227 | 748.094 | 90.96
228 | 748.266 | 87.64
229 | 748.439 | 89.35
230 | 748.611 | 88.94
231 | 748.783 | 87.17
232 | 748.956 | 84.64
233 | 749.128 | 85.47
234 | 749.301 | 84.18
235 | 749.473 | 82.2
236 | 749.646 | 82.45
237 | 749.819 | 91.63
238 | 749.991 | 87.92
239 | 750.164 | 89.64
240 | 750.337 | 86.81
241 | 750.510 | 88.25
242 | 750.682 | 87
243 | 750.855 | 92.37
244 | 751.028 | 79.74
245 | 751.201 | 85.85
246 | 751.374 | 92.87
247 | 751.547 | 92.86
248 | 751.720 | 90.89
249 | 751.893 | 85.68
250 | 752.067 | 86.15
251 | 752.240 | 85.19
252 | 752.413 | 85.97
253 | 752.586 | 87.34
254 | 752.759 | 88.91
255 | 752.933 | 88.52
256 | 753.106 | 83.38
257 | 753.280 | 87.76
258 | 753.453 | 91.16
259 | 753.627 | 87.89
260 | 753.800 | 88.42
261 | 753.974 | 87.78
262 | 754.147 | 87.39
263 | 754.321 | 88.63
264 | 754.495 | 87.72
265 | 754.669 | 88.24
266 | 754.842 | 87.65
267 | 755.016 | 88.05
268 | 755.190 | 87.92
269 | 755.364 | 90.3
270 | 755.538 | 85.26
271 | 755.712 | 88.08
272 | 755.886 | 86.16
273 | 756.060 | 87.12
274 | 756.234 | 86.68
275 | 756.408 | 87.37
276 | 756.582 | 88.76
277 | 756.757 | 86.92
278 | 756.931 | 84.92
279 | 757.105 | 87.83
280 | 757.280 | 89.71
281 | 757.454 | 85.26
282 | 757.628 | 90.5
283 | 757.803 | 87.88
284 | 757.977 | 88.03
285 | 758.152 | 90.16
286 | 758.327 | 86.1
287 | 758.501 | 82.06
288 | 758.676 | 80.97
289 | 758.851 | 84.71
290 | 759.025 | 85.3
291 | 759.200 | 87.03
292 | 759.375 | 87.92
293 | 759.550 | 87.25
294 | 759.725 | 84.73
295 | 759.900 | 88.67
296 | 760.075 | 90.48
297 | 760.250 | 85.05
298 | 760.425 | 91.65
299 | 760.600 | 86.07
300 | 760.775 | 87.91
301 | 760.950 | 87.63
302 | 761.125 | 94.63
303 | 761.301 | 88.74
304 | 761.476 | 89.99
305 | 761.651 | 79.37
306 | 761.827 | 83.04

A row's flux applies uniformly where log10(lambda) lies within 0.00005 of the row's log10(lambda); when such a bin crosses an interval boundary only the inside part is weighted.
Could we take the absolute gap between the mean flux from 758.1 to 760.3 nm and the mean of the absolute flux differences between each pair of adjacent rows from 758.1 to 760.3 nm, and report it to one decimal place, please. 83.6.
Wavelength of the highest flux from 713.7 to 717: 716.896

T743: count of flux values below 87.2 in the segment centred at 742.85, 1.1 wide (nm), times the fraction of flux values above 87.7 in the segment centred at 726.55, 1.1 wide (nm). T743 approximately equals 1.4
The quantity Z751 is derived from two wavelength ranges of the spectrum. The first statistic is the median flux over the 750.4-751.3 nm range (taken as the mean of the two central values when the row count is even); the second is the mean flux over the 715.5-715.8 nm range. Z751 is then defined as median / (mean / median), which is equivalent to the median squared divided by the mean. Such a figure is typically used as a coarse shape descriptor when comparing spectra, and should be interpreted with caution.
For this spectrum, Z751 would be 84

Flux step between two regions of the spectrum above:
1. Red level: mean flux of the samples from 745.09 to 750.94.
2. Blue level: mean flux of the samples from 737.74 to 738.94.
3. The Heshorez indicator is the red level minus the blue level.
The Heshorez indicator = 1.3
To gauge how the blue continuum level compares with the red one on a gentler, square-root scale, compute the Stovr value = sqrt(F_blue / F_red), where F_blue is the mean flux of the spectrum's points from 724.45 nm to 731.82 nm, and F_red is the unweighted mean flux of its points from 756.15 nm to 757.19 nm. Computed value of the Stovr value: 1.00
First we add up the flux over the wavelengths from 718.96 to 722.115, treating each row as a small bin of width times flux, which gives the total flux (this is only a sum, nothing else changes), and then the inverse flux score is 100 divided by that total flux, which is 0.364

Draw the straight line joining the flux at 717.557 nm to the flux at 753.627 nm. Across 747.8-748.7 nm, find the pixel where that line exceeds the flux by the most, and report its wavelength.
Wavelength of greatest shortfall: 748.266 nm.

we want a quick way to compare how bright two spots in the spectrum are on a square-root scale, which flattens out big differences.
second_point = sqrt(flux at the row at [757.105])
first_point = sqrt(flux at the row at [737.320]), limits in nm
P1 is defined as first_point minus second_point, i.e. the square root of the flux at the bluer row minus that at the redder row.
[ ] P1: 0.12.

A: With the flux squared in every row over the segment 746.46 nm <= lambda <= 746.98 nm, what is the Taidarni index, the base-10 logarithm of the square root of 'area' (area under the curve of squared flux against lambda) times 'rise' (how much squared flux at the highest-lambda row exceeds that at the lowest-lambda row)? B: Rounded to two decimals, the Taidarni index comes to 2.51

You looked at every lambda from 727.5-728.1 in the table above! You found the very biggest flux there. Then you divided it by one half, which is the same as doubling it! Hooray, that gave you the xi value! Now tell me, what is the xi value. 181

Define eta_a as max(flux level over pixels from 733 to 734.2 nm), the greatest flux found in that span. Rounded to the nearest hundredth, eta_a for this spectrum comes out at 90.91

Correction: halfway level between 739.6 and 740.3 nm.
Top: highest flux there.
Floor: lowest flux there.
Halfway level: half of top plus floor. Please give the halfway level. 84.5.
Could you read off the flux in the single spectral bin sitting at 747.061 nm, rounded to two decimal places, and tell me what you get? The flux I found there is 87.47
